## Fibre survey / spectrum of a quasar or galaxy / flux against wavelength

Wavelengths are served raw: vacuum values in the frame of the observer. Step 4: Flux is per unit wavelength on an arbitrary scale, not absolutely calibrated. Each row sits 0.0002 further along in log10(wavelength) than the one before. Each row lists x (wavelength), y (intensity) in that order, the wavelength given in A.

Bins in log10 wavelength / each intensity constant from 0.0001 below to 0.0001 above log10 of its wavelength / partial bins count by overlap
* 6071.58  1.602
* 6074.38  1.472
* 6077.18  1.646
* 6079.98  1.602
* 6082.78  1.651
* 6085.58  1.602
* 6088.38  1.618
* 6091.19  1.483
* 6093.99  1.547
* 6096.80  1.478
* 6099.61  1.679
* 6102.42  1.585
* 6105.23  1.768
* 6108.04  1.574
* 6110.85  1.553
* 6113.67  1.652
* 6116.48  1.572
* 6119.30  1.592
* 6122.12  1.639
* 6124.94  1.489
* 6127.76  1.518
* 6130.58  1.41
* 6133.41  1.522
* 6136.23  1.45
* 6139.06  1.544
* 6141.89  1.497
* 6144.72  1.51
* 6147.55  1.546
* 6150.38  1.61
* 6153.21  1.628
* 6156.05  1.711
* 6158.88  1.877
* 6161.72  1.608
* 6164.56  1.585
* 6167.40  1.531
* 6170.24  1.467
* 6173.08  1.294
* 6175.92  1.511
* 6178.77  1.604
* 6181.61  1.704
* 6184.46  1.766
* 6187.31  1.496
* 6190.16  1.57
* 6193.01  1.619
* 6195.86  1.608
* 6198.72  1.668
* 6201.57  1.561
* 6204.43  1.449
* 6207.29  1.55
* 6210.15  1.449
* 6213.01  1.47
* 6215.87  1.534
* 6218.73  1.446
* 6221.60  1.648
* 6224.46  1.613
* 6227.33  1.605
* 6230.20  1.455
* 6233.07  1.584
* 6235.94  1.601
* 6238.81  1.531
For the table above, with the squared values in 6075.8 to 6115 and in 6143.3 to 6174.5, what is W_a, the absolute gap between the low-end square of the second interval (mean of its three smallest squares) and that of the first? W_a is 0.22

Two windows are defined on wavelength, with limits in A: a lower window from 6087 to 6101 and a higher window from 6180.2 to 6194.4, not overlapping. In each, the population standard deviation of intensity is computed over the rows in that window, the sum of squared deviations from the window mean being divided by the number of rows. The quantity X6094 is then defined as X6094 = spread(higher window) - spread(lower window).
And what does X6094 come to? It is 0.018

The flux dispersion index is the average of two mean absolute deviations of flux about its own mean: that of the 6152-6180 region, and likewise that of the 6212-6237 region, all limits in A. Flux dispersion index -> 0.085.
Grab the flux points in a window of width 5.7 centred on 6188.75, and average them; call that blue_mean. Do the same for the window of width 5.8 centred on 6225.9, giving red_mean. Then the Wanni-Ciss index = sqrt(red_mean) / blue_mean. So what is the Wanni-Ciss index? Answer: 0.827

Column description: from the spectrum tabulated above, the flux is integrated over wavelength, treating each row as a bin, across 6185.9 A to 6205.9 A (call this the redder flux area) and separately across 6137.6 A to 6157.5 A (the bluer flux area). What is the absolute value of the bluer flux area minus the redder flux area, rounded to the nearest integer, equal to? 0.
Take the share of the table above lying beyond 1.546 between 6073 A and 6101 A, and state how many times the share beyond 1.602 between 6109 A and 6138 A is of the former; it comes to 0.29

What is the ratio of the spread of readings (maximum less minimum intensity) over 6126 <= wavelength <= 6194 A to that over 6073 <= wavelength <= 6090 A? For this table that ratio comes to 3.3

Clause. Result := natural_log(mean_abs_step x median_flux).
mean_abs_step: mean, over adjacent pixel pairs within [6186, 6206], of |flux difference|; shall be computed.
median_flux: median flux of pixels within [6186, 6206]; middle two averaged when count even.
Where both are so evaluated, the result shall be -2.22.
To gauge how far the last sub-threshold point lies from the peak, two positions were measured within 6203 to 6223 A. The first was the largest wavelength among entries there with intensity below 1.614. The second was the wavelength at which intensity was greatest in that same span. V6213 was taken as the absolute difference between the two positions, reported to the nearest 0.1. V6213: 2.9 A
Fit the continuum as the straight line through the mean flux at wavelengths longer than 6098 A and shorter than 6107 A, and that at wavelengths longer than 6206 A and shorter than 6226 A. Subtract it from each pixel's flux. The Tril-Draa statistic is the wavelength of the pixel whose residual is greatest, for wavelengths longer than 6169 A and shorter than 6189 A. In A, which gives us 6184.46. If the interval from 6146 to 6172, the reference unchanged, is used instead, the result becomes 6158.88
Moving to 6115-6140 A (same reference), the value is 6122.12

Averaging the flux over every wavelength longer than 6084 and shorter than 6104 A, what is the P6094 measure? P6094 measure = 1.57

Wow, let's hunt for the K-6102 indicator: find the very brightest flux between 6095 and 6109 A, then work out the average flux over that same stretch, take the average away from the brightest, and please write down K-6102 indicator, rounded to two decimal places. 0.15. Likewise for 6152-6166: 0.20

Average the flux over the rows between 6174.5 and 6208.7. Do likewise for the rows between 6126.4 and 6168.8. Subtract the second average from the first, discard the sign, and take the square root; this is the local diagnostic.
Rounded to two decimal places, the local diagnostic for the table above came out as 0.15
